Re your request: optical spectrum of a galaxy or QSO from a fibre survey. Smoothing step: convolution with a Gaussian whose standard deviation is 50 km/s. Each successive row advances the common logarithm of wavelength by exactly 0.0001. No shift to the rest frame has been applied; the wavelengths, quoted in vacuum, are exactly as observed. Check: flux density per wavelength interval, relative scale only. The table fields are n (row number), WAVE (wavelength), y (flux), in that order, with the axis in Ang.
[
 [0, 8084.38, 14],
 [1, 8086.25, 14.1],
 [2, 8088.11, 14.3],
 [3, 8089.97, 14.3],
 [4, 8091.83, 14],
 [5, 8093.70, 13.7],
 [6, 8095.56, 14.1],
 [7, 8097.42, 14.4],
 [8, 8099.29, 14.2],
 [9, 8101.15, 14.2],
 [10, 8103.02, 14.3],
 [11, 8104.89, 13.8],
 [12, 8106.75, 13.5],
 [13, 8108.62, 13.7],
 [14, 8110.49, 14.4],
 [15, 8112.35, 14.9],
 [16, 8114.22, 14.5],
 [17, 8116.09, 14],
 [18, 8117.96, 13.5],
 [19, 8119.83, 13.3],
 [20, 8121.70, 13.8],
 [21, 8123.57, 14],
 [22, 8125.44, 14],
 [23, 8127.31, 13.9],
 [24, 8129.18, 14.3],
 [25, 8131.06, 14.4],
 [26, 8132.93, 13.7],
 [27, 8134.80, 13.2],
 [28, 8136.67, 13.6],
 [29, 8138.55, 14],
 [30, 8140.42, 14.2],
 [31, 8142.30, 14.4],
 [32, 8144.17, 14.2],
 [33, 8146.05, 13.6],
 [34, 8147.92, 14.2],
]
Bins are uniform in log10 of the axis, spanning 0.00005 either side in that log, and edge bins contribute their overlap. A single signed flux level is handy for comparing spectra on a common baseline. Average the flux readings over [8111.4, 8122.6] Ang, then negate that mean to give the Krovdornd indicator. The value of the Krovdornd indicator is -14.0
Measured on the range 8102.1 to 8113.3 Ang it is -14.1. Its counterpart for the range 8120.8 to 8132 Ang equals -14.1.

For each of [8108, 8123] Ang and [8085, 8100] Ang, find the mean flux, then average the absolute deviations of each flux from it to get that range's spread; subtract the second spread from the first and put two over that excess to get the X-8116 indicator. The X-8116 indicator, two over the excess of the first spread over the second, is 7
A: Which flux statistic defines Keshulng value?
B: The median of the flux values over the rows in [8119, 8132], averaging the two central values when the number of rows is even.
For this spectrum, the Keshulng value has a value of 14.0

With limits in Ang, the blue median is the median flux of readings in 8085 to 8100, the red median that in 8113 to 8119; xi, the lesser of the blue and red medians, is 14.0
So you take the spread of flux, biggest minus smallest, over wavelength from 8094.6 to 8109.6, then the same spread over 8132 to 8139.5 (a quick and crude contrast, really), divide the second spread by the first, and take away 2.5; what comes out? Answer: -1.61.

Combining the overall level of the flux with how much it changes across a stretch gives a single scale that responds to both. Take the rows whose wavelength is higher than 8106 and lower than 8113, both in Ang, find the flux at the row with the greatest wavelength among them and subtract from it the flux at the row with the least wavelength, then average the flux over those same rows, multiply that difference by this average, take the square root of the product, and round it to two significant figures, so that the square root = 4.4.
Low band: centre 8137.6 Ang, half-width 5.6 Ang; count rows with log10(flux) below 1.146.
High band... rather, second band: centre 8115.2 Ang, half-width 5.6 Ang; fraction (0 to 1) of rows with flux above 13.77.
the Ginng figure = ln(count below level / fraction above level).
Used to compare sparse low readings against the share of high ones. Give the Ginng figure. 1.5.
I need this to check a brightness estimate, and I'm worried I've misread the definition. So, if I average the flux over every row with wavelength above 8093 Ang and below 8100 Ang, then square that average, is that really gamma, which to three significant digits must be 199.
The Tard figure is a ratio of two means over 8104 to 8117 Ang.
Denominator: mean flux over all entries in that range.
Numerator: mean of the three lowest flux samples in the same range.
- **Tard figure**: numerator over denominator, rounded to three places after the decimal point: 0.968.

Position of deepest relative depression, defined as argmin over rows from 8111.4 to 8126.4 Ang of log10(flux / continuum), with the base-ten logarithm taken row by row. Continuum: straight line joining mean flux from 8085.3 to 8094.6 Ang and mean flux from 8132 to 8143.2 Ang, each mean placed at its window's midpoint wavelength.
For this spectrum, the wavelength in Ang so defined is 8119.83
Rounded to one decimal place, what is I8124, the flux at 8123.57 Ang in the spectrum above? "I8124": 14.0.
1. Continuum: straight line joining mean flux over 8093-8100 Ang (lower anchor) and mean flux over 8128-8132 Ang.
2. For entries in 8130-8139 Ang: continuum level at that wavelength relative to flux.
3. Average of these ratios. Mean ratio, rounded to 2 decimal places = 1.04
